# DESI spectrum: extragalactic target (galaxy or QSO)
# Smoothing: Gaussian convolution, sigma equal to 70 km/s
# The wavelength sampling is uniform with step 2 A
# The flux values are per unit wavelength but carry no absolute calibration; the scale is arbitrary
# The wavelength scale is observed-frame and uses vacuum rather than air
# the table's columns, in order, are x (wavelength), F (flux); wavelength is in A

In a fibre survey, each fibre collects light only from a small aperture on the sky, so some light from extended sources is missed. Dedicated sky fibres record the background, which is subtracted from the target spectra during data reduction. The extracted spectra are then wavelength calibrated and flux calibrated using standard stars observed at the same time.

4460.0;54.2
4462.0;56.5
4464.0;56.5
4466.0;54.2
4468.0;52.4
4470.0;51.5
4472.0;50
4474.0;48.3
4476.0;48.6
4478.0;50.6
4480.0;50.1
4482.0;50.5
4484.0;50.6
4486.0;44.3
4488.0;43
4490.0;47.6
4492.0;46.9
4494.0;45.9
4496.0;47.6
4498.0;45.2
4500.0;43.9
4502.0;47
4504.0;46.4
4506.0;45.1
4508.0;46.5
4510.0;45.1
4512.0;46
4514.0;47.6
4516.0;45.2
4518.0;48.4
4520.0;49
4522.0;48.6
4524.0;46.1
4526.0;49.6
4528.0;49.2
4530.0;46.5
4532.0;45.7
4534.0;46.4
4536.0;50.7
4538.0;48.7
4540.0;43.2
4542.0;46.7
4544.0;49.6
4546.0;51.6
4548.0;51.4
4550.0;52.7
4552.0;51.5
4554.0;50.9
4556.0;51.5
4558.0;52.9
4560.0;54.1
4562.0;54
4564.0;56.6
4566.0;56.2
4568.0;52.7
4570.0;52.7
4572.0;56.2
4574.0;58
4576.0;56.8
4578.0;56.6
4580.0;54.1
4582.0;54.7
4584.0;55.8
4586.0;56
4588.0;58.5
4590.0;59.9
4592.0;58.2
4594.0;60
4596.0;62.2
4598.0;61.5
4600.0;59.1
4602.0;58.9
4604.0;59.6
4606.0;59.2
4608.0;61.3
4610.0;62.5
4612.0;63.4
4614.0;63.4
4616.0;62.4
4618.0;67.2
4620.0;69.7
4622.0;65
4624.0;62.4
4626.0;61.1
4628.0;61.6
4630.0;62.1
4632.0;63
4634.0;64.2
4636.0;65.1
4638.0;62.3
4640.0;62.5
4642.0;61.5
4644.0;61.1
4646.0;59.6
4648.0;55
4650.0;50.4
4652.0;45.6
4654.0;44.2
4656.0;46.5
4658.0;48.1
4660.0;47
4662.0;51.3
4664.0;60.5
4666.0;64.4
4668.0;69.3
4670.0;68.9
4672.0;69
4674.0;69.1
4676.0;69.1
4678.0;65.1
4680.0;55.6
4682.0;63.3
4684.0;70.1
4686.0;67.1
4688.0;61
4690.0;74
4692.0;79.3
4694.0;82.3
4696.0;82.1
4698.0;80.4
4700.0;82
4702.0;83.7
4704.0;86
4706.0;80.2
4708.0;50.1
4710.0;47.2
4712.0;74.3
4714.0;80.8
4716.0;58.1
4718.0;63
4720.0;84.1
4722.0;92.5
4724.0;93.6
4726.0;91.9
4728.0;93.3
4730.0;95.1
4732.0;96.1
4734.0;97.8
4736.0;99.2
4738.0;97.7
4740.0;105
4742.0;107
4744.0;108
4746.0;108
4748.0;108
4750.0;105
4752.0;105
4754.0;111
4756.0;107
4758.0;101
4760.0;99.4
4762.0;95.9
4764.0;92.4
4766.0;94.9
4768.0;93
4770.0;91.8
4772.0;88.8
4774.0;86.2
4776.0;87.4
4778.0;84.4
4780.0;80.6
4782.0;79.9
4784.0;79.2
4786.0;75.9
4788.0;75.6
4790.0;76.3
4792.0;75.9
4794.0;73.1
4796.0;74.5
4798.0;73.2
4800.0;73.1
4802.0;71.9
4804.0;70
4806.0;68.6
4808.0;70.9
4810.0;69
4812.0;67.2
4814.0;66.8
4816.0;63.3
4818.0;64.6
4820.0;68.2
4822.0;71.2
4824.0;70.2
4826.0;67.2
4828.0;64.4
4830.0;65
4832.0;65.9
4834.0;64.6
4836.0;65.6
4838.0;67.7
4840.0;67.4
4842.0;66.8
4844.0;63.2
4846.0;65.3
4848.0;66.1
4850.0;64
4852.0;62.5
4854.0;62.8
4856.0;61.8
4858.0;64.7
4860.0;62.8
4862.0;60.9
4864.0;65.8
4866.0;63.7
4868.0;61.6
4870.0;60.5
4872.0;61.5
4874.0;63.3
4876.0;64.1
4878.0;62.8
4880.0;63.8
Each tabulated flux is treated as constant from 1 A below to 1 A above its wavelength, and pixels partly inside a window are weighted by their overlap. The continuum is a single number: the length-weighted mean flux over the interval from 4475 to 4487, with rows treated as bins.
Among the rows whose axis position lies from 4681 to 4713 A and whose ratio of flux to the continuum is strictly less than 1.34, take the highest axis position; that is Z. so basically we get 4710.0 A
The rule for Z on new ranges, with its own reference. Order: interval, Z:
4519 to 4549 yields 4548.0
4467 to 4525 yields 4524.0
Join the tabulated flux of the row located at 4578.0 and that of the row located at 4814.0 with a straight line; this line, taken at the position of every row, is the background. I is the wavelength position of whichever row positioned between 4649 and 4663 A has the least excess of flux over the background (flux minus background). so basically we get 4654.0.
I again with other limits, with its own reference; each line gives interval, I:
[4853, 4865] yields 4862.0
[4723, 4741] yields 4726.0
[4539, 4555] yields 4540.0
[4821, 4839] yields 4834.0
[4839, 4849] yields 4844.0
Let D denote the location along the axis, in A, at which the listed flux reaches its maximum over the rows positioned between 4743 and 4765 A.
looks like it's 4754.0 A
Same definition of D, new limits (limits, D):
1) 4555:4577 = 4574.0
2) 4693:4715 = 4704.0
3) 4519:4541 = 4536.0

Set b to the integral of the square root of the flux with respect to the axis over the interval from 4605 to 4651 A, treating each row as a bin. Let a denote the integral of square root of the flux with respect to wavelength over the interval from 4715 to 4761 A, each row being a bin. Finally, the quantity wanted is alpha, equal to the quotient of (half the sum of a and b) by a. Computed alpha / 0.90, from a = 451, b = 362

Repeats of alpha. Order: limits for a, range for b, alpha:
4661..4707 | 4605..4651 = 0.97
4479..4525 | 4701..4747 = 1.18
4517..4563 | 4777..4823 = 1.11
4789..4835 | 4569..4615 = 0.96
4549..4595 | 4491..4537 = 0.96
